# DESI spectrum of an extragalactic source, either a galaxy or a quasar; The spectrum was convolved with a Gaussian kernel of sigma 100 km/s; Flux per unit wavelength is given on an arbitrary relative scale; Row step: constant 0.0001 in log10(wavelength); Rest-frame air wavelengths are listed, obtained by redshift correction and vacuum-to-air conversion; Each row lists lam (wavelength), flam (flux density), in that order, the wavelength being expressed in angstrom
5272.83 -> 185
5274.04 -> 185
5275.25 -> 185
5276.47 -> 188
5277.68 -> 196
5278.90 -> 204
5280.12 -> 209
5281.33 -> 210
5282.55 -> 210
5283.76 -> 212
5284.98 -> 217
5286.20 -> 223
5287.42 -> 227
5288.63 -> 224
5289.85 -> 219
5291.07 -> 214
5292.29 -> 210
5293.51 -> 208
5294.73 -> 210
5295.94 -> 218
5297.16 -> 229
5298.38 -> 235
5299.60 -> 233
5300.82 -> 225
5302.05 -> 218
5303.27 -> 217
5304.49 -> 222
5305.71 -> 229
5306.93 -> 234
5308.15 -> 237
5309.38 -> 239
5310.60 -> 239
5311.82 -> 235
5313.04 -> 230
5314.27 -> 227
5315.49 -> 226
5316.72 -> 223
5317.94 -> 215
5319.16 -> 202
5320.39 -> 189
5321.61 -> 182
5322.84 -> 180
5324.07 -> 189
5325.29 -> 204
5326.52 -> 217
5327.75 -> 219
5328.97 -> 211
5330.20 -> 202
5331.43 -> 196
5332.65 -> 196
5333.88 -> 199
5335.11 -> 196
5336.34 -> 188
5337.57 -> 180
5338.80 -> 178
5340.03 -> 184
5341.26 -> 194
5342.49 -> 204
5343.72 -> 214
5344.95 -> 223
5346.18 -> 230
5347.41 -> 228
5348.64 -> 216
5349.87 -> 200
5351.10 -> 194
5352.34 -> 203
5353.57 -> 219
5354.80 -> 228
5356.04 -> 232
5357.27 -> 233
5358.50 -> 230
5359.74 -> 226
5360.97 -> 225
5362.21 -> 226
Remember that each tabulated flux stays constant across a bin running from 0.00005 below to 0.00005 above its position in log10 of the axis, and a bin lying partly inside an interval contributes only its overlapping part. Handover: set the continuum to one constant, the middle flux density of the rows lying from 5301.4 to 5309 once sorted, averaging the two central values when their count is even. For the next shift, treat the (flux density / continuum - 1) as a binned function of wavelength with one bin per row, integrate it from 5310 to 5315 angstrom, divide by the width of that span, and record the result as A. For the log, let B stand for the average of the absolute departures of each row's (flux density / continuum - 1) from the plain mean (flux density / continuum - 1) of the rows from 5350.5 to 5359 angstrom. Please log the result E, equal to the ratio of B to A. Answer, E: 1.8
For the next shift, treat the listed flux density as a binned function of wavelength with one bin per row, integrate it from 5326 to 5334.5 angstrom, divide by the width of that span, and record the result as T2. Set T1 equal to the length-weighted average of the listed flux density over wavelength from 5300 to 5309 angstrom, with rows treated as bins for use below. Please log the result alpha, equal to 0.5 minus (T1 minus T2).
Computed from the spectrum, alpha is -20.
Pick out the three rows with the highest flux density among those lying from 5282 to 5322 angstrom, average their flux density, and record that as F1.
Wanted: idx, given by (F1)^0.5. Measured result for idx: 15.44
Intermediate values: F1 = 238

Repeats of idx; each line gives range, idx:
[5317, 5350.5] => 15.07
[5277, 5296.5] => 14.99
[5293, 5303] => 15.24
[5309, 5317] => 15.42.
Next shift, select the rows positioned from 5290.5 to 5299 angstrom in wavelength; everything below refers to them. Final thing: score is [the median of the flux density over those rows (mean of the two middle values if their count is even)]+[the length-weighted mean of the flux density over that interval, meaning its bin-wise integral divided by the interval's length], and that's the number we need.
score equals 432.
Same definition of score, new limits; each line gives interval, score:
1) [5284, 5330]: 437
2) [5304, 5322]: 450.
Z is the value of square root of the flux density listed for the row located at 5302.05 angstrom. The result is 14.8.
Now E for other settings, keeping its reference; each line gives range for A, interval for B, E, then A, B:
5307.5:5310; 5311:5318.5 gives 0.4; 0.055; 0.021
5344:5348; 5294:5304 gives 18.2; 0.002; 0.033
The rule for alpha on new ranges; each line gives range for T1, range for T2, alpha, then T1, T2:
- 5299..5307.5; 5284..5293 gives -6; 225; 219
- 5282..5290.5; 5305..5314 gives 16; 219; 234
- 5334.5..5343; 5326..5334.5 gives 17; 189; 206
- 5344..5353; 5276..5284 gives -9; 214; 204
